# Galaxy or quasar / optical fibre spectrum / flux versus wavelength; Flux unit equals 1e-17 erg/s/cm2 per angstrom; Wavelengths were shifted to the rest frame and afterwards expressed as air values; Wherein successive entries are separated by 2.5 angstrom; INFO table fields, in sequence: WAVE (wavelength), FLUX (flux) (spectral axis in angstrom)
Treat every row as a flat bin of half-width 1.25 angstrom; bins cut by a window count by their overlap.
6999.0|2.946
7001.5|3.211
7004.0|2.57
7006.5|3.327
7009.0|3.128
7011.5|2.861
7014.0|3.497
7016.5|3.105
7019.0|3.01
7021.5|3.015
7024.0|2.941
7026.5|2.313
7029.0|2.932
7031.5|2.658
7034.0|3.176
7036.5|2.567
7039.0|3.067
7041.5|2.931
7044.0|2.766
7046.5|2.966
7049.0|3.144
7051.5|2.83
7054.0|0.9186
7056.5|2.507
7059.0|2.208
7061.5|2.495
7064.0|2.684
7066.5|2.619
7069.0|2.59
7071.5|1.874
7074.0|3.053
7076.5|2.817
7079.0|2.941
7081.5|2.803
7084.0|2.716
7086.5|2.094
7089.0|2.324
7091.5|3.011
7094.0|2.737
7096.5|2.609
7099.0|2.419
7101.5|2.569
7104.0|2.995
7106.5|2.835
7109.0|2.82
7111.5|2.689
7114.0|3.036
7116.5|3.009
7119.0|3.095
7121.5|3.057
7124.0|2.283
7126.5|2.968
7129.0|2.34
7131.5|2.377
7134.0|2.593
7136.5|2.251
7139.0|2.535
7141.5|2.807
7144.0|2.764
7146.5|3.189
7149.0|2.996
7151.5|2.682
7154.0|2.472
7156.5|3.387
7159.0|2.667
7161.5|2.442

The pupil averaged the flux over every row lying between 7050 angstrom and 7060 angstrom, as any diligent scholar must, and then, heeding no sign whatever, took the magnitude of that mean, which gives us 2.1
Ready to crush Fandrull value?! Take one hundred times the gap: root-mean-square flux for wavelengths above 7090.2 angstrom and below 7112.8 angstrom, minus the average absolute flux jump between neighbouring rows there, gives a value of 256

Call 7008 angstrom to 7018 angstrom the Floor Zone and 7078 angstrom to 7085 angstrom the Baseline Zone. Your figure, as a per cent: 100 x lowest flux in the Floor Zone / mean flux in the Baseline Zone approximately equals 101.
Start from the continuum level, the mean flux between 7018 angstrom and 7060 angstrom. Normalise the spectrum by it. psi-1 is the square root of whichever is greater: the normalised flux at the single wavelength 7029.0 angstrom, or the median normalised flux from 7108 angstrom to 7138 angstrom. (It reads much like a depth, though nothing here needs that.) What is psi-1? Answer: 1.04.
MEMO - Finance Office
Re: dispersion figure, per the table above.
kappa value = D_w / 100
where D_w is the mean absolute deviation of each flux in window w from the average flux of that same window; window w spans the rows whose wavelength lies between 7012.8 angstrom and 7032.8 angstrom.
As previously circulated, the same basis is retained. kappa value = 0.0022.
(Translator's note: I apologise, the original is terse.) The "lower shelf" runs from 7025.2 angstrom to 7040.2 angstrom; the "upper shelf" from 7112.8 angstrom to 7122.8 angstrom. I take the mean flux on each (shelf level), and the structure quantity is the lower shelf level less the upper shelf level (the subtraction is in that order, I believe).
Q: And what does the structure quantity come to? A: -0.3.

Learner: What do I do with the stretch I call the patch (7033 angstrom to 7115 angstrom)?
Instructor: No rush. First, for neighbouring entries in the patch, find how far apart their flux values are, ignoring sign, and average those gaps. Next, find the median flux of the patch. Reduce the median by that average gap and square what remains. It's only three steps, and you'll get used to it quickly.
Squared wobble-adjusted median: 5.5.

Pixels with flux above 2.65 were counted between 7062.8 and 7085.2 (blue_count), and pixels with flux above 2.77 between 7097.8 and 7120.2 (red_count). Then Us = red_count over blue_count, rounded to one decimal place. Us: 1.0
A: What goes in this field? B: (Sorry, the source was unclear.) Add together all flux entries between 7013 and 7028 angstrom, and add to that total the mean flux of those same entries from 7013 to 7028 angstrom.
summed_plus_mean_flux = 20.9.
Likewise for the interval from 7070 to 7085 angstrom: 18.9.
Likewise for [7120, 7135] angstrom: 18.2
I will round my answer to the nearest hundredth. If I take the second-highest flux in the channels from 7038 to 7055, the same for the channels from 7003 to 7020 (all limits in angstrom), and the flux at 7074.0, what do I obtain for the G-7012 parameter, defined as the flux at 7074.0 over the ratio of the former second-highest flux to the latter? 3.31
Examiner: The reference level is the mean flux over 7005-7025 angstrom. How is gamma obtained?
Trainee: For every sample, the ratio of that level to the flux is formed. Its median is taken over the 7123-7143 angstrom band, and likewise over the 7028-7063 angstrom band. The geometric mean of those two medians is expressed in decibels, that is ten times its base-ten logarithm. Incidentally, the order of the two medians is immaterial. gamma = 0.7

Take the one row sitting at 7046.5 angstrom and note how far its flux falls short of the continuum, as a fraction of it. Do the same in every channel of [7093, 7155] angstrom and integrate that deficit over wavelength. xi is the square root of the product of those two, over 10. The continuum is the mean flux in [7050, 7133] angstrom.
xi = 0.059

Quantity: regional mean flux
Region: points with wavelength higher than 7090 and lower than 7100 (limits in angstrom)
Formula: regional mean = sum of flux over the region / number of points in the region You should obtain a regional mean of 2.69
